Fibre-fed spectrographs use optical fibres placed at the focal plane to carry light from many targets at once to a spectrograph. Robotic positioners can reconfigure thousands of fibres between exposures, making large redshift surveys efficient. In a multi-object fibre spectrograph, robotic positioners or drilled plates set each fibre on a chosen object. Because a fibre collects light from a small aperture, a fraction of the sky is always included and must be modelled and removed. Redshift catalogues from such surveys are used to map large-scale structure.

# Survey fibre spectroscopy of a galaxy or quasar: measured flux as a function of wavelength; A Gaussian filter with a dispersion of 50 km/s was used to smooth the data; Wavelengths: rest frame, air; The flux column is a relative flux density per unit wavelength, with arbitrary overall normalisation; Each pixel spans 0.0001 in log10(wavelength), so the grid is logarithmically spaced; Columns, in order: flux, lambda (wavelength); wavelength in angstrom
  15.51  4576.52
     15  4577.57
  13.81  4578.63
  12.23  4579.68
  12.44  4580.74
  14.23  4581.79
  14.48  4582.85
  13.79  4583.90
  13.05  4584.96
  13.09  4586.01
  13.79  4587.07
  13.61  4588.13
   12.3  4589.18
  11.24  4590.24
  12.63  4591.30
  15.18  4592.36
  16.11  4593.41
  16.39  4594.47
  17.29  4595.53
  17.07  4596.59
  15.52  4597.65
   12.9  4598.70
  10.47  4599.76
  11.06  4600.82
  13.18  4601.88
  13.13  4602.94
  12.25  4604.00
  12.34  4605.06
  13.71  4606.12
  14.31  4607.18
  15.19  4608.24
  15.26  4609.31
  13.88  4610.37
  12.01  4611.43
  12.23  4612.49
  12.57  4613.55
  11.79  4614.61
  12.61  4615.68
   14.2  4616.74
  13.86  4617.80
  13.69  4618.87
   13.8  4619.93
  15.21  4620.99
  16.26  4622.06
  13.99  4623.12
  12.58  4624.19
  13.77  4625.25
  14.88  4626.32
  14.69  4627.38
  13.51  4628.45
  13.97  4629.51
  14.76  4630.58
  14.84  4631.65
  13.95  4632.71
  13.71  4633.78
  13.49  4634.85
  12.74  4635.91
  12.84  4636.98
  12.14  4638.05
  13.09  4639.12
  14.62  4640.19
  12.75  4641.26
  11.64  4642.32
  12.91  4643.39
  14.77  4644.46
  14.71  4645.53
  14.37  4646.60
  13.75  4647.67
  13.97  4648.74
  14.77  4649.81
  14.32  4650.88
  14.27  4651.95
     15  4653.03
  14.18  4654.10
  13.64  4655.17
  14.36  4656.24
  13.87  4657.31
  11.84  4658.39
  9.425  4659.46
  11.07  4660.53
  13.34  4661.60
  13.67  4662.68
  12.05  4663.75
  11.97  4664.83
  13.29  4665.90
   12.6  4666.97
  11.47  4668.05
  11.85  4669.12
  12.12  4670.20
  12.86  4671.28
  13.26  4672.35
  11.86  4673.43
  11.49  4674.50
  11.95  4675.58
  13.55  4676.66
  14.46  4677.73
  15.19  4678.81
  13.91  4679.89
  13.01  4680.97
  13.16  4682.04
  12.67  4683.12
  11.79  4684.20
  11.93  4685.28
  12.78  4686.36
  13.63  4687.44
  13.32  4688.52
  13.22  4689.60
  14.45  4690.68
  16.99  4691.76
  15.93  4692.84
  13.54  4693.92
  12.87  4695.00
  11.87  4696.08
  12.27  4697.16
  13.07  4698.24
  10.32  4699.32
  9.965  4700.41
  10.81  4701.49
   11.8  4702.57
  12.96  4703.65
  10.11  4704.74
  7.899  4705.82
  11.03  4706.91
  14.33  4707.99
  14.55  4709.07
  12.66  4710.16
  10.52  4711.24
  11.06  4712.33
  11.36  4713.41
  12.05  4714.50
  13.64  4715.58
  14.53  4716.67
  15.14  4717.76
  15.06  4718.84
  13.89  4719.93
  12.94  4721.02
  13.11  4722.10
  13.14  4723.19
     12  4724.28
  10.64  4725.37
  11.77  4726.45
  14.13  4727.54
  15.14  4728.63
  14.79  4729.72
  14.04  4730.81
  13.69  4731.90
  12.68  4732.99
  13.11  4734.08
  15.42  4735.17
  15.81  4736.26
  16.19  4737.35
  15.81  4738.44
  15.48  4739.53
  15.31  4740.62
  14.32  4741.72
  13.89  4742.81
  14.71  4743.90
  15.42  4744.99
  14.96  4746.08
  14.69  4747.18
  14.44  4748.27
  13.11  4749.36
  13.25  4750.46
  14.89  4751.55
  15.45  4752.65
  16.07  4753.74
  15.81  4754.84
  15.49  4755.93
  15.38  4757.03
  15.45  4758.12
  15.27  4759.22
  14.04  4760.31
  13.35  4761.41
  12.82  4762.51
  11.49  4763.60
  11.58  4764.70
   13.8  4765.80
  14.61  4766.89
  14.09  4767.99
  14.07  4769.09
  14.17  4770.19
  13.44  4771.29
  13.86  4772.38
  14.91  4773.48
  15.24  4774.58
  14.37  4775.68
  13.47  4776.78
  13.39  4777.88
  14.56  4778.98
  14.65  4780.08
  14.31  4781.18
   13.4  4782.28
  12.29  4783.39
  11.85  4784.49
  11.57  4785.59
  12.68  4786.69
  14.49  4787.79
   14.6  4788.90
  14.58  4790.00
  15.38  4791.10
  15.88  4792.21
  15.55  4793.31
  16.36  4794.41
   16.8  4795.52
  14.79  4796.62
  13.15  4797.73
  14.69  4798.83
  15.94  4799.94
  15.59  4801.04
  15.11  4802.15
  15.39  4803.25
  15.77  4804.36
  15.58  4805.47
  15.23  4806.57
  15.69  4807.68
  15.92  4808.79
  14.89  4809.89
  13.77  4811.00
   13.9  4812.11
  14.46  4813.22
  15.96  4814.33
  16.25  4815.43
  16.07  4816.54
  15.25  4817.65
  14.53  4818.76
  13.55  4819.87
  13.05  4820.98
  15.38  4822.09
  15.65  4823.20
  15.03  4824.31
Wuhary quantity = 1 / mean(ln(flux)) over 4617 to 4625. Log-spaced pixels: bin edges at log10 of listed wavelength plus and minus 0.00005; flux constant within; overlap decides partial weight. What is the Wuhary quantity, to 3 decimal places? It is 0.377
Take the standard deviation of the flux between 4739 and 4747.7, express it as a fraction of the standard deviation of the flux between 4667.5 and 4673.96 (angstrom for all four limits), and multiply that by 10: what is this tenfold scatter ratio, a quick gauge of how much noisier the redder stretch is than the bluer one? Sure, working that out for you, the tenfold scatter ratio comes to 8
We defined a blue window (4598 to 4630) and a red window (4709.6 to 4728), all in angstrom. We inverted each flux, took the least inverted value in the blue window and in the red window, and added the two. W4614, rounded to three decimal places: 0.128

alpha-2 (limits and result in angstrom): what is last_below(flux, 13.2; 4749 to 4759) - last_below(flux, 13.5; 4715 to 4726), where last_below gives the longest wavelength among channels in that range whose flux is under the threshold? 24.0 angstrom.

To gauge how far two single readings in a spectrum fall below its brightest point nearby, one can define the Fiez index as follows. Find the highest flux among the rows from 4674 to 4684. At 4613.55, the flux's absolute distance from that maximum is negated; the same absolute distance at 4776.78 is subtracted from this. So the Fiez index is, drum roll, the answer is -4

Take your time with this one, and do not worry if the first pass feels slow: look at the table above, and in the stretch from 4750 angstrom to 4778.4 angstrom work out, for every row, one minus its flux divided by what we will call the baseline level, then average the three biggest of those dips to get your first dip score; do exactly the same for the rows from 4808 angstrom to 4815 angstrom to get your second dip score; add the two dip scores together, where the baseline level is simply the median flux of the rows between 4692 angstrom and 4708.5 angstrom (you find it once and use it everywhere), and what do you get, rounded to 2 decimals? -0.19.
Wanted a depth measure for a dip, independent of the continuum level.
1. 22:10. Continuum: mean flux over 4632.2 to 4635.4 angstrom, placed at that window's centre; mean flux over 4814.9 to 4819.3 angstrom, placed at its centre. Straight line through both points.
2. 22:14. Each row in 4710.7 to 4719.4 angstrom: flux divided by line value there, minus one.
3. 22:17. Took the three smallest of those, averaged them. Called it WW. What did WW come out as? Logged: -0.242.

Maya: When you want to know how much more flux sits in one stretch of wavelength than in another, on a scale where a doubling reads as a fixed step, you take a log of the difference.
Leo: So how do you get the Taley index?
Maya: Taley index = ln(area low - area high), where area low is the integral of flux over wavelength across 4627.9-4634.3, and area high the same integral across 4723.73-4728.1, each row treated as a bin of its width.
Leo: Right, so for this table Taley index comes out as 3.6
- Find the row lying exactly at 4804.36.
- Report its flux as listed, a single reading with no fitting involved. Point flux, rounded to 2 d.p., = 15.77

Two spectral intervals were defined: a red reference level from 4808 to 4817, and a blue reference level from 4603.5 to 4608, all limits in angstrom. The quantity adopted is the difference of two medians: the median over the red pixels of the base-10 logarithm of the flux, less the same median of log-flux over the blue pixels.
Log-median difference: 0.07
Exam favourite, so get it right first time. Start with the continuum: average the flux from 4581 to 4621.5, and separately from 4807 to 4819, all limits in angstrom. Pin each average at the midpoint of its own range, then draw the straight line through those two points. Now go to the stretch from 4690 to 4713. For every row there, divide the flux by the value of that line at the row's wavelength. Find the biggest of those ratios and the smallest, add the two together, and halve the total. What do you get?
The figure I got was 0.87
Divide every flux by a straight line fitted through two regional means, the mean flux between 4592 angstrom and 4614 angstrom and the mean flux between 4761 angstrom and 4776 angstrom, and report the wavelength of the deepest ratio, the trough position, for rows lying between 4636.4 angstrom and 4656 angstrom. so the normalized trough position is 4642.32 angstrom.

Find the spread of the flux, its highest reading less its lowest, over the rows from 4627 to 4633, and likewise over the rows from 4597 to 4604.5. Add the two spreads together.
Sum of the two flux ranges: 6.4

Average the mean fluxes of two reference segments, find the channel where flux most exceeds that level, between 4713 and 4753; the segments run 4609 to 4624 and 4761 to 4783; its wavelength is 4737.35 angstrom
